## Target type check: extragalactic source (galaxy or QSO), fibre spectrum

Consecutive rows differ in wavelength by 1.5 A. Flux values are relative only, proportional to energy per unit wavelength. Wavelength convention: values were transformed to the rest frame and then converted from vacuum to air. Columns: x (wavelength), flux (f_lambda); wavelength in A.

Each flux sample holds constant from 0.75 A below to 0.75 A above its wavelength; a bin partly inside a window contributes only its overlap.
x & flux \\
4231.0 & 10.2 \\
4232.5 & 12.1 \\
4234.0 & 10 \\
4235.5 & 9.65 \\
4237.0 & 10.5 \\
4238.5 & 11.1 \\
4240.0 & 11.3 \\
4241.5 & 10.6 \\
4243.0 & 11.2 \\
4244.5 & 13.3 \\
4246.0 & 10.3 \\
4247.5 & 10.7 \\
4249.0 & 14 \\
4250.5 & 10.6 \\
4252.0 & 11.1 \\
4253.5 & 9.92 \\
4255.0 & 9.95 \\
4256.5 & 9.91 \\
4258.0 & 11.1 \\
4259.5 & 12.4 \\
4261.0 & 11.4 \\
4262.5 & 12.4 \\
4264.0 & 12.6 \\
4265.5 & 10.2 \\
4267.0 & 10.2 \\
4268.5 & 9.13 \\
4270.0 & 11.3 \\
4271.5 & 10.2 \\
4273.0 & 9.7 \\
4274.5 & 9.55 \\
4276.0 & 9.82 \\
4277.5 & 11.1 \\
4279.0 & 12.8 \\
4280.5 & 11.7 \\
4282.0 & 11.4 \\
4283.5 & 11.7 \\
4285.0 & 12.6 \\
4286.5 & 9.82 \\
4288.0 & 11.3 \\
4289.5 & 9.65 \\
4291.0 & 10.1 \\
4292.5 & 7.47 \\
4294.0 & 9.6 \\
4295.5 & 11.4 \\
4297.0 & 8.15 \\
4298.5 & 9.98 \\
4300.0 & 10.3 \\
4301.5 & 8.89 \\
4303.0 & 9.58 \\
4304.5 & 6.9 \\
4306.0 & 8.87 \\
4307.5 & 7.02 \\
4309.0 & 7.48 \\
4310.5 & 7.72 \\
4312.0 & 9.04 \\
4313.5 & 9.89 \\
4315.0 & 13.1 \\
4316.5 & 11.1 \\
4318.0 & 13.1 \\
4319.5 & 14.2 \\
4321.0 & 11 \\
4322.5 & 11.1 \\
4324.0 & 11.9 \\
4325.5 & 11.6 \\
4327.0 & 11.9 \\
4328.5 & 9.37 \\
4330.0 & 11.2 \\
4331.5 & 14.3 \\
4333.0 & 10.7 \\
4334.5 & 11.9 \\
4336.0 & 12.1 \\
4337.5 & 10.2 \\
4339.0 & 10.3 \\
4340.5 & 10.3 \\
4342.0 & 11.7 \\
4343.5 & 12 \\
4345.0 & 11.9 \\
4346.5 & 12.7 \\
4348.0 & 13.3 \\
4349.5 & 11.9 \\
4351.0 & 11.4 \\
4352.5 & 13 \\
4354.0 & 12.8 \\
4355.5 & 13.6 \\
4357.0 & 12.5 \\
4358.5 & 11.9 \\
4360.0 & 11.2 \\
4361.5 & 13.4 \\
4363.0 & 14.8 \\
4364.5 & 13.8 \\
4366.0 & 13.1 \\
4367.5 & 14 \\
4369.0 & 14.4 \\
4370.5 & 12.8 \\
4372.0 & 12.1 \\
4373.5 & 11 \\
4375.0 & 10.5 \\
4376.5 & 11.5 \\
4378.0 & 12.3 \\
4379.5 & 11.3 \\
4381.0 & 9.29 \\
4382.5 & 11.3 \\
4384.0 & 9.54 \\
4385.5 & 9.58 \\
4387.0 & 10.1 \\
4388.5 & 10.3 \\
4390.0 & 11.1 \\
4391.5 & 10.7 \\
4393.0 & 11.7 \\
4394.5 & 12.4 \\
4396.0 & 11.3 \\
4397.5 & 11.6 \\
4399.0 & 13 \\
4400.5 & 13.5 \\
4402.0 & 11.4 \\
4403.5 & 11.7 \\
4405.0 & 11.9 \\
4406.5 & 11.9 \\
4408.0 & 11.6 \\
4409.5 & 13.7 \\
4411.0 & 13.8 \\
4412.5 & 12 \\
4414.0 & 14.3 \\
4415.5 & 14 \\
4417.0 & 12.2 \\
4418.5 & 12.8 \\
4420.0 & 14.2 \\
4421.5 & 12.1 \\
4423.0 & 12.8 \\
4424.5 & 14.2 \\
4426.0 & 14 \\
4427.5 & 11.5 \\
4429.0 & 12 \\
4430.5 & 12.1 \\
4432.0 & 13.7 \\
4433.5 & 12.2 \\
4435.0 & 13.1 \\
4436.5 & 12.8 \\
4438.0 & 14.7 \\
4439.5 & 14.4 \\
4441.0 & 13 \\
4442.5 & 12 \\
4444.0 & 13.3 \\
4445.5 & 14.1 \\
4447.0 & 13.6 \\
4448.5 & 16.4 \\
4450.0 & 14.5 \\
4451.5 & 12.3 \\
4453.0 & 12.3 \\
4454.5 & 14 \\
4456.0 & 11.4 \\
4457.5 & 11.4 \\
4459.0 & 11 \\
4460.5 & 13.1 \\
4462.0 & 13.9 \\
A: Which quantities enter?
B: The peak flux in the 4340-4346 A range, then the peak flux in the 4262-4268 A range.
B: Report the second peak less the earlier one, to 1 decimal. 0.6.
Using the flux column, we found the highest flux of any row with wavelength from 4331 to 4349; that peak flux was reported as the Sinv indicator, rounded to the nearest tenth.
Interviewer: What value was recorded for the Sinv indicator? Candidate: 14.3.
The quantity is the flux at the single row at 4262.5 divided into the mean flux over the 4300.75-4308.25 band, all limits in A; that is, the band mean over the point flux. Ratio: 0.67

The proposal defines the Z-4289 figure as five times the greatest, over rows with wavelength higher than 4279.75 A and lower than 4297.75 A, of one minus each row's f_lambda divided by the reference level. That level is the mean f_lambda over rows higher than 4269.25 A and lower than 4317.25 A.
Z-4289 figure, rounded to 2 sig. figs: 1.3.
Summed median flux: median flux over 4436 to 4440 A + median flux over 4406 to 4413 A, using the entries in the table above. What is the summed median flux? 26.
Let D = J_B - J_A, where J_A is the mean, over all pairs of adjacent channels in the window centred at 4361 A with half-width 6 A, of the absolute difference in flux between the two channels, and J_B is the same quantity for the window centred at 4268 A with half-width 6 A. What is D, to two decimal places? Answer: -0.04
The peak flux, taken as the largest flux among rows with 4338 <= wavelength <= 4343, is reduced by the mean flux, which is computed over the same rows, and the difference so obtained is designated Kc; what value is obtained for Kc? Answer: 0.9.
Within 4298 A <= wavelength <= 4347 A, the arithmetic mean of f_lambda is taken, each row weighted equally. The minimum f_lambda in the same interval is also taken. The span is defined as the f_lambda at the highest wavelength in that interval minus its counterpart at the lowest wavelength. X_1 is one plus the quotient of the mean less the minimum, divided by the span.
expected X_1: 2.4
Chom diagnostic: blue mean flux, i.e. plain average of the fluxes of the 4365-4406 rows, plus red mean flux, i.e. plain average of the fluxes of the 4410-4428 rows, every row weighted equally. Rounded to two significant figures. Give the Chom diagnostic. 25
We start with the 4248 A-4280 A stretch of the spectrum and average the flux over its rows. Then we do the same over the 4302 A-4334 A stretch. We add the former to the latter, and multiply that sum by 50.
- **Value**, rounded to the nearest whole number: 1073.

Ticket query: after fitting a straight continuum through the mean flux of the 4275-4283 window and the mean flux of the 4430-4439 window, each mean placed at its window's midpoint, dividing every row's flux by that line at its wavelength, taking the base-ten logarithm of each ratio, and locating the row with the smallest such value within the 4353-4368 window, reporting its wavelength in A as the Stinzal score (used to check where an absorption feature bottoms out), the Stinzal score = 4360.0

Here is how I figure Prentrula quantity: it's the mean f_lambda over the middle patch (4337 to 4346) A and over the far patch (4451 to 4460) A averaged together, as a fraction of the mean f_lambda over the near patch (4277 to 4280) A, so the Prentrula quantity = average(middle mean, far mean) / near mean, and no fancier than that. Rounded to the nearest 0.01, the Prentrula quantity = 0.97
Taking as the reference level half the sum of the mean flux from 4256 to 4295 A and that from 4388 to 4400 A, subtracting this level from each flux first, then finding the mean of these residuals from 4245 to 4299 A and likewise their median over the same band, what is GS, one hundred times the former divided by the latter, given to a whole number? 63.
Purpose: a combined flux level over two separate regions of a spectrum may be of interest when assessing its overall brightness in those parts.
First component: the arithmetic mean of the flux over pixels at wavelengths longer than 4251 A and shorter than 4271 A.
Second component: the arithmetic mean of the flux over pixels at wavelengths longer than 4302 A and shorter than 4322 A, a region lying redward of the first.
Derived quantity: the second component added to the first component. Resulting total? 20.8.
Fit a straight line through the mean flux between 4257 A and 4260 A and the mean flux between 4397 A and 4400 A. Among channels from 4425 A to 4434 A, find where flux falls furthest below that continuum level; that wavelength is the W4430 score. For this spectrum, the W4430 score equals 4427.5 A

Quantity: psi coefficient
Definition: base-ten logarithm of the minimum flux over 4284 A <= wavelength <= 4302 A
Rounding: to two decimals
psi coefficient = 0.87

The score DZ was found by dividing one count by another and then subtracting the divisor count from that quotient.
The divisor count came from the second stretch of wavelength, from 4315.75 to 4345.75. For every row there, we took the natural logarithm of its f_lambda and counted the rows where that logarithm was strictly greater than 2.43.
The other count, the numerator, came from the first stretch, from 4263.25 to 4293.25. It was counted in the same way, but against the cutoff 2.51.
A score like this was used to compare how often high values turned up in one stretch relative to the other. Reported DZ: -11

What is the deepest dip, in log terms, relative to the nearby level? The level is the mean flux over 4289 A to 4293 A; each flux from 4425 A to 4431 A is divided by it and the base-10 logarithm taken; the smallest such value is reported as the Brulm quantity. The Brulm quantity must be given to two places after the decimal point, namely 0.10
